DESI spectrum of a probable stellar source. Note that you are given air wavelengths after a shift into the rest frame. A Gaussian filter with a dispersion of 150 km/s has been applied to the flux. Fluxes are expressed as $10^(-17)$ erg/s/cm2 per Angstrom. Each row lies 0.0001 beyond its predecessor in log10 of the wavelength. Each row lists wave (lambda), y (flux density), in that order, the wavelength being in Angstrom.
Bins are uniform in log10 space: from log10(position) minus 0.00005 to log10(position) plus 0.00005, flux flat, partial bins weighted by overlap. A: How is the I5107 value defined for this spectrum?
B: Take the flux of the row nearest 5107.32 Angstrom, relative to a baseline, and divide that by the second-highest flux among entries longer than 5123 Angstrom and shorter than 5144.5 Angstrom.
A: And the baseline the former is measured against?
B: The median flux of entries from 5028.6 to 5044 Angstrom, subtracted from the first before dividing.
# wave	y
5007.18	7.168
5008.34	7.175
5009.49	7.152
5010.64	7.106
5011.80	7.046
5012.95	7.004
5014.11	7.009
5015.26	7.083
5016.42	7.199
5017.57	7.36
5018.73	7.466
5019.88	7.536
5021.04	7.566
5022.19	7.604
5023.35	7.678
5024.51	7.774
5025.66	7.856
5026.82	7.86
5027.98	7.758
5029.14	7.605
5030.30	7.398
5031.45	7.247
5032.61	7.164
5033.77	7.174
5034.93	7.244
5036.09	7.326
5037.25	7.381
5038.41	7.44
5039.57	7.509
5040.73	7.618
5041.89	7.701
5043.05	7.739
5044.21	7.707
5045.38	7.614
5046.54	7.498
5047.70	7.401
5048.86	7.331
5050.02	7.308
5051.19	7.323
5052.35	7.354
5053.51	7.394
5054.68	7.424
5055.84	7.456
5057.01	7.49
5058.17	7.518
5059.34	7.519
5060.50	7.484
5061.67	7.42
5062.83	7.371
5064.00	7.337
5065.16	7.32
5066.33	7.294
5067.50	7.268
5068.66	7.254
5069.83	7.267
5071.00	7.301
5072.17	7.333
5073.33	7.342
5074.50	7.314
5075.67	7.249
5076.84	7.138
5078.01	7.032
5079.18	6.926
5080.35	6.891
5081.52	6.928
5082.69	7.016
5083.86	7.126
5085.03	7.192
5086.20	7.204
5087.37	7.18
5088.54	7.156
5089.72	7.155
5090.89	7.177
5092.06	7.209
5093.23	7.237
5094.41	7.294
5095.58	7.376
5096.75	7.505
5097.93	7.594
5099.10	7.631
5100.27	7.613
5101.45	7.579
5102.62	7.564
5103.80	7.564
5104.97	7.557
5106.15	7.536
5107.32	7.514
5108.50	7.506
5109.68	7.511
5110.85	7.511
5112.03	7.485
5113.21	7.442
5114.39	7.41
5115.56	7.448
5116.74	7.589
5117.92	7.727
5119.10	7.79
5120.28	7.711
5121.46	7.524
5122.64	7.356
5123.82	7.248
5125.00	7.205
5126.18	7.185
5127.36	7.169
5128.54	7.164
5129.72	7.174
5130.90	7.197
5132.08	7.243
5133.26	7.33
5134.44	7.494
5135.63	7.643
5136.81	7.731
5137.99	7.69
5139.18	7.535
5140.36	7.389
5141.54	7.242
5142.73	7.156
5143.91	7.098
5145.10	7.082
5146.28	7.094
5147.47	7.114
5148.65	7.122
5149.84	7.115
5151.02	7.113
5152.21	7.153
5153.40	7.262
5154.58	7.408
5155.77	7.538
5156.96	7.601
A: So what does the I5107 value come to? 0.0151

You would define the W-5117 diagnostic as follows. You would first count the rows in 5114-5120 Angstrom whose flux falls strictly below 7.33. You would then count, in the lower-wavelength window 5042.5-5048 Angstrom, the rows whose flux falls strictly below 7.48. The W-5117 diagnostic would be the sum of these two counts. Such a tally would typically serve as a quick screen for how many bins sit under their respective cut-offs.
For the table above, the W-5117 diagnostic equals 1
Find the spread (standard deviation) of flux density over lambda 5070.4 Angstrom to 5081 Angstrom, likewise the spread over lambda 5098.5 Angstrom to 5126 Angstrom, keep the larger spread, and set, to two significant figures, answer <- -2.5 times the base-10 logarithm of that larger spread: 1.9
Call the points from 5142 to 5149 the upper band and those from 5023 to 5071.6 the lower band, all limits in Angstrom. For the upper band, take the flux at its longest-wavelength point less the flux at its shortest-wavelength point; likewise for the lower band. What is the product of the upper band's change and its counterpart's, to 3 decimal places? 0.013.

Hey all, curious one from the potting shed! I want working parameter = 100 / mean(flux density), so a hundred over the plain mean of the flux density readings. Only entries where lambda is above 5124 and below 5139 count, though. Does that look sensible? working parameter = 13.6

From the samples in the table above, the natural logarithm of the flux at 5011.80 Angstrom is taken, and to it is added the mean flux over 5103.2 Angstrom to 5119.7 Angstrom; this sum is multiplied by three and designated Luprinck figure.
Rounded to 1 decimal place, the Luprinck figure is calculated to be 28.5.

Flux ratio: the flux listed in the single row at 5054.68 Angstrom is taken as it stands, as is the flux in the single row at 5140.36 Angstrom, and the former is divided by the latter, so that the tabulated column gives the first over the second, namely 1.00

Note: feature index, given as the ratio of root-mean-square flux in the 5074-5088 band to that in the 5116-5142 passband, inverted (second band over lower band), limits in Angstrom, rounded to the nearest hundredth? 1.05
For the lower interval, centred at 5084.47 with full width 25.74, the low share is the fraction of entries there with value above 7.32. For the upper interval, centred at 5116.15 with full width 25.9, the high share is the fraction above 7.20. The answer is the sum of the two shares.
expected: 1.05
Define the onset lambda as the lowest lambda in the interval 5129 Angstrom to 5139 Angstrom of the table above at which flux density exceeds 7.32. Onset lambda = 5133.26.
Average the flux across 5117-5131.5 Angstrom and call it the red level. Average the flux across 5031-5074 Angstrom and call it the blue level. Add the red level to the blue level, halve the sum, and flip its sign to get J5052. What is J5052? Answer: -7.39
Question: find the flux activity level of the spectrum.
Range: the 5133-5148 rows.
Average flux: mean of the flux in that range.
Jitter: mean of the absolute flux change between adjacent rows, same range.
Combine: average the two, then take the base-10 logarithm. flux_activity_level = 0.571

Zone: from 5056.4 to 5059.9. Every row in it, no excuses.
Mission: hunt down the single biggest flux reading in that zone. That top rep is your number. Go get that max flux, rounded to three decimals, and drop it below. 7.519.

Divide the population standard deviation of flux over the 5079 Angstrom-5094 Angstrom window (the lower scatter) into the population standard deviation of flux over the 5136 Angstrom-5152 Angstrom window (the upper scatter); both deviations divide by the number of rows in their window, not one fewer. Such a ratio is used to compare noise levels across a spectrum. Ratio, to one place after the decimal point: 1.9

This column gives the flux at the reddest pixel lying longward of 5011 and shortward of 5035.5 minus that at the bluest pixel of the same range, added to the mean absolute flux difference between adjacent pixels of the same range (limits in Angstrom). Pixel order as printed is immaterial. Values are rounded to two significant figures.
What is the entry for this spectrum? 0.28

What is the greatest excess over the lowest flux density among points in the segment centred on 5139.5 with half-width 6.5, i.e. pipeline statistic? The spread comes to 0.65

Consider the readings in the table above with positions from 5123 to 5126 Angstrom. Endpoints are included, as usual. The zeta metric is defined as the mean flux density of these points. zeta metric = 7.23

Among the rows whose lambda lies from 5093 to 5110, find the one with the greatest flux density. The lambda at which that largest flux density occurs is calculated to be 5099.10 Angstrom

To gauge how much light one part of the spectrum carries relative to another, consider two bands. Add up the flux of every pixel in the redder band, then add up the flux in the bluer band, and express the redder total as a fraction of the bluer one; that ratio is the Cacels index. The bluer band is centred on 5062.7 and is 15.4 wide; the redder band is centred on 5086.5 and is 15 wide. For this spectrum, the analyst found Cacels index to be 0.962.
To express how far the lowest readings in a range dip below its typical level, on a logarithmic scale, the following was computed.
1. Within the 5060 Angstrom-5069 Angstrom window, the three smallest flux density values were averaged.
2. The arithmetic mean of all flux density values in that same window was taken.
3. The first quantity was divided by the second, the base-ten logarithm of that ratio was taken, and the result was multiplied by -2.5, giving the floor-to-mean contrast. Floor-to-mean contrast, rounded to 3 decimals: 0.011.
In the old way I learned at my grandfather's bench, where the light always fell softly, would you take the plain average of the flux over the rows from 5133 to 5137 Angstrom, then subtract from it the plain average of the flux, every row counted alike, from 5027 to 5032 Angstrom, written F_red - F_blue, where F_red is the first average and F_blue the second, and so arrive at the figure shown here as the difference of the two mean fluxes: 0.0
